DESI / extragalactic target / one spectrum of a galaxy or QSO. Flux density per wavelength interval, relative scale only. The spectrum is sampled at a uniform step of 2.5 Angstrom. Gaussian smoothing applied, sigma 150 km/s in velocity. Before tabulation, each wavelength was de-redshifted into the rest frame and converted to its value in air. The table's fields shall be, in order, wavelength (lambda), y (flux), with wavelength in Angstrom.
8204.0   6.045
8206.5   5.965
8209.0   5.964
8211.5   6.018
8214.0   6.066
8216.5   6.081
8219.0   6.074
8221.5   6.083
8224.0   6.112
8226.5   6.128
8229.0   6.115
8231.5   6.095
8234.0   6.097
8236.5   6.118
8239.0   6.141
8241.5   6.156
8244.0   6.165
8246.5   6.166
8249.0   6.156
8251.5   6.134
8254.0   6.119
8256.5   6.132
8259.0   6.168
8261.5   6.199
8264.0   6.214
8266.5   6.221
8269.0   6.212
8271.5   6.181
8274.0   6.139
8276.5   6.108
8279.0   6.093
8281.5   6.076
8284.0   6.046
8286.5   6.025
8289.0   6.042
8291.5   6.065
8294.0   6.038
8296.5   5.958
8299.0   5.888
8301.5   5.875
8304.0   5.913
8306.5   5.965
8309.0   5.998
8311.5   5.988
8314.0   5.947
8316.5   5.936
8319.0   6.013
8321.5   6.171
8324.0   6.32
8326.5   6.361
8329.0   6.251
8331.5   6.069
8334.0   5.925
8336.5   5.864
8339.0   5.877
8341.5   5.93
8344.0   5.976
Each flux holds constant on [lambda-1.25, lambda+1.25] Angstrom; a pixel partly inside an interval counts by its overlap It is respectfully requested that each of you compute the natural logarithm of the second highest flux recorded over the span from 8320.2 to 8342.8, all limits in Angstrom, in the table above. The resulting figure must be 1.84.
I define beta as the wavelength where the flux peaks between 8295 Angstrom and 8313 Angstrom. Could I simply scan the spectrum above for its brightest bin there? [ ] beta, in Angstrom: 8309.0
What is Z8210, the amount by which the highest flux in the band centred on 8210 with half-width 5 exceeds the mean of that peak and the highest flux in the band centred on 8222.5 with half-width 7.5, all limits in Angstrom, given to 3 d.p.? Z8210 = -0.031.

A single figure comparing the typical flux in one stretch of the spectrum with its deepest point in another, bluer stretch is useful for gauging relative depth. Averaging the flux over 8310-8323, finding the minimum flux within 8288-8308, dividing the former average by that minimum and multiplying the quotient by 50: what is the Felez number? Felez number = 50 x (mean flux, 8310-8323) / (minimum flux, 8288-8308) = 51.2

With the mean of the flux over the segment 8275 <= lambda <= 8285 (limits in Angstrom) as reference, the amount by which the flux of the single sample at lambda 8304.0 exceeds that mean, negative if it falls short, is -0.17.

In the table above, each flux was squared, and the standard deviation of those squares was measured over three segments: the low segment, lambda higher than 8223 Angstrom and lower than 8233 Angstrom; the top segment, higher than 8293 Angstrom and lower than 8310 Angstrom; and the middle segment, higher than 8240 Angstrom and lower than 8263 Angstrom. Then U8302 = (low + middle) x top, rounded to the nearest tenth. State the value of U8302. 0.3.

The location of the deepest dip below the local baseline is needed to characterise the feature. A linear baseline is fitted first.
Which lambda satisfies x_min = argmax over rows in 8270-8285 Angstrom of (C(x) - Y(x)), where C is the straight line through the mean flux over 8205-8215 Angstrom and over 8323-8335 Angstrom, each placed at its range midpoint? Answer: 8284.0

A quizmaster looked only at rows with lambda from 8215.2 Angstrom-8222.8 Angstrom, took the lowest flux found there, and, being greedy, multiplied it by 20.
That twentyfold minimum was 121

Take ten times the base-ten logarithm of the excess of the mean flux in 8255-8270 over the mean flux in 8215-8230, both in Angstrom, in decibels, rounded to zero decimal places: -10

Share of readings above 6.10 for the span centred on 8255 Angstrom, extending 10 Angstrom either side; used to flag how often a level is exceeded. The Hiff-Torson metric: 1.0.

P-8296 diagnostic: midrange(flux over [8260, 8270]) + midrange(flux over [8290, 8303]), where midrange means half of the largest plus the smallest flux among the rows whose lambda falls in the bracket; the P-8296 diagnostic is 12.18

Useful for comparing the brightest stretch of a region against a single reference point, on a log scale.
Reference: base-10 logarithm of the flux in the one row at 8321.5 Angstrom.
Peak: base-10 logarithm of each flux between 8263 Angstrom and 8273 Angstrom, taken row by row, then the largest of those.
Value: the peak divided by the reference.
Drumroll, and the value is 1.00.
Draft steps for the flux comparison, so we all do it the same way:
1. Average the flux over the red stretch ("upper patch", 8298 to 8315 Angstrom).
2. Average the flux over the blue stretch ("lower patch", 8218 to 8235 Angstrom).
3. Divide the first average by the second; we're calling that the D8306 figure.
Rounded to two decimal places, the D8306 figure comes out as 0.97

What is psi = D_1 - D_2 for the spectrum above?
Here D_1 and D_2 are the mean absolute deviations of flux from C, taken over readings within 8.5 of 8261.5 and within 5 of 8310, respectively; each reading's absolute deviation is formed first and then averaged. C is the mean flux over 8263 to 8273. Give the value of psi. -0.20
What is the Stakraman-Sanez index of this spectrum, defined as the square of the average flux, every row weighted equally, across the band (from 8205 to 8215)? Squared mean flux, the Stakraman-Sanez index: 36.0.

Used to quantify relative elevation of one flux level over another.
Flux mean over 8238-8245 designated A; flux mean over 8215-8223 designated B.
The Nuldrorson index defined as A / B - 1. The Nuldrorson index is 0.012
